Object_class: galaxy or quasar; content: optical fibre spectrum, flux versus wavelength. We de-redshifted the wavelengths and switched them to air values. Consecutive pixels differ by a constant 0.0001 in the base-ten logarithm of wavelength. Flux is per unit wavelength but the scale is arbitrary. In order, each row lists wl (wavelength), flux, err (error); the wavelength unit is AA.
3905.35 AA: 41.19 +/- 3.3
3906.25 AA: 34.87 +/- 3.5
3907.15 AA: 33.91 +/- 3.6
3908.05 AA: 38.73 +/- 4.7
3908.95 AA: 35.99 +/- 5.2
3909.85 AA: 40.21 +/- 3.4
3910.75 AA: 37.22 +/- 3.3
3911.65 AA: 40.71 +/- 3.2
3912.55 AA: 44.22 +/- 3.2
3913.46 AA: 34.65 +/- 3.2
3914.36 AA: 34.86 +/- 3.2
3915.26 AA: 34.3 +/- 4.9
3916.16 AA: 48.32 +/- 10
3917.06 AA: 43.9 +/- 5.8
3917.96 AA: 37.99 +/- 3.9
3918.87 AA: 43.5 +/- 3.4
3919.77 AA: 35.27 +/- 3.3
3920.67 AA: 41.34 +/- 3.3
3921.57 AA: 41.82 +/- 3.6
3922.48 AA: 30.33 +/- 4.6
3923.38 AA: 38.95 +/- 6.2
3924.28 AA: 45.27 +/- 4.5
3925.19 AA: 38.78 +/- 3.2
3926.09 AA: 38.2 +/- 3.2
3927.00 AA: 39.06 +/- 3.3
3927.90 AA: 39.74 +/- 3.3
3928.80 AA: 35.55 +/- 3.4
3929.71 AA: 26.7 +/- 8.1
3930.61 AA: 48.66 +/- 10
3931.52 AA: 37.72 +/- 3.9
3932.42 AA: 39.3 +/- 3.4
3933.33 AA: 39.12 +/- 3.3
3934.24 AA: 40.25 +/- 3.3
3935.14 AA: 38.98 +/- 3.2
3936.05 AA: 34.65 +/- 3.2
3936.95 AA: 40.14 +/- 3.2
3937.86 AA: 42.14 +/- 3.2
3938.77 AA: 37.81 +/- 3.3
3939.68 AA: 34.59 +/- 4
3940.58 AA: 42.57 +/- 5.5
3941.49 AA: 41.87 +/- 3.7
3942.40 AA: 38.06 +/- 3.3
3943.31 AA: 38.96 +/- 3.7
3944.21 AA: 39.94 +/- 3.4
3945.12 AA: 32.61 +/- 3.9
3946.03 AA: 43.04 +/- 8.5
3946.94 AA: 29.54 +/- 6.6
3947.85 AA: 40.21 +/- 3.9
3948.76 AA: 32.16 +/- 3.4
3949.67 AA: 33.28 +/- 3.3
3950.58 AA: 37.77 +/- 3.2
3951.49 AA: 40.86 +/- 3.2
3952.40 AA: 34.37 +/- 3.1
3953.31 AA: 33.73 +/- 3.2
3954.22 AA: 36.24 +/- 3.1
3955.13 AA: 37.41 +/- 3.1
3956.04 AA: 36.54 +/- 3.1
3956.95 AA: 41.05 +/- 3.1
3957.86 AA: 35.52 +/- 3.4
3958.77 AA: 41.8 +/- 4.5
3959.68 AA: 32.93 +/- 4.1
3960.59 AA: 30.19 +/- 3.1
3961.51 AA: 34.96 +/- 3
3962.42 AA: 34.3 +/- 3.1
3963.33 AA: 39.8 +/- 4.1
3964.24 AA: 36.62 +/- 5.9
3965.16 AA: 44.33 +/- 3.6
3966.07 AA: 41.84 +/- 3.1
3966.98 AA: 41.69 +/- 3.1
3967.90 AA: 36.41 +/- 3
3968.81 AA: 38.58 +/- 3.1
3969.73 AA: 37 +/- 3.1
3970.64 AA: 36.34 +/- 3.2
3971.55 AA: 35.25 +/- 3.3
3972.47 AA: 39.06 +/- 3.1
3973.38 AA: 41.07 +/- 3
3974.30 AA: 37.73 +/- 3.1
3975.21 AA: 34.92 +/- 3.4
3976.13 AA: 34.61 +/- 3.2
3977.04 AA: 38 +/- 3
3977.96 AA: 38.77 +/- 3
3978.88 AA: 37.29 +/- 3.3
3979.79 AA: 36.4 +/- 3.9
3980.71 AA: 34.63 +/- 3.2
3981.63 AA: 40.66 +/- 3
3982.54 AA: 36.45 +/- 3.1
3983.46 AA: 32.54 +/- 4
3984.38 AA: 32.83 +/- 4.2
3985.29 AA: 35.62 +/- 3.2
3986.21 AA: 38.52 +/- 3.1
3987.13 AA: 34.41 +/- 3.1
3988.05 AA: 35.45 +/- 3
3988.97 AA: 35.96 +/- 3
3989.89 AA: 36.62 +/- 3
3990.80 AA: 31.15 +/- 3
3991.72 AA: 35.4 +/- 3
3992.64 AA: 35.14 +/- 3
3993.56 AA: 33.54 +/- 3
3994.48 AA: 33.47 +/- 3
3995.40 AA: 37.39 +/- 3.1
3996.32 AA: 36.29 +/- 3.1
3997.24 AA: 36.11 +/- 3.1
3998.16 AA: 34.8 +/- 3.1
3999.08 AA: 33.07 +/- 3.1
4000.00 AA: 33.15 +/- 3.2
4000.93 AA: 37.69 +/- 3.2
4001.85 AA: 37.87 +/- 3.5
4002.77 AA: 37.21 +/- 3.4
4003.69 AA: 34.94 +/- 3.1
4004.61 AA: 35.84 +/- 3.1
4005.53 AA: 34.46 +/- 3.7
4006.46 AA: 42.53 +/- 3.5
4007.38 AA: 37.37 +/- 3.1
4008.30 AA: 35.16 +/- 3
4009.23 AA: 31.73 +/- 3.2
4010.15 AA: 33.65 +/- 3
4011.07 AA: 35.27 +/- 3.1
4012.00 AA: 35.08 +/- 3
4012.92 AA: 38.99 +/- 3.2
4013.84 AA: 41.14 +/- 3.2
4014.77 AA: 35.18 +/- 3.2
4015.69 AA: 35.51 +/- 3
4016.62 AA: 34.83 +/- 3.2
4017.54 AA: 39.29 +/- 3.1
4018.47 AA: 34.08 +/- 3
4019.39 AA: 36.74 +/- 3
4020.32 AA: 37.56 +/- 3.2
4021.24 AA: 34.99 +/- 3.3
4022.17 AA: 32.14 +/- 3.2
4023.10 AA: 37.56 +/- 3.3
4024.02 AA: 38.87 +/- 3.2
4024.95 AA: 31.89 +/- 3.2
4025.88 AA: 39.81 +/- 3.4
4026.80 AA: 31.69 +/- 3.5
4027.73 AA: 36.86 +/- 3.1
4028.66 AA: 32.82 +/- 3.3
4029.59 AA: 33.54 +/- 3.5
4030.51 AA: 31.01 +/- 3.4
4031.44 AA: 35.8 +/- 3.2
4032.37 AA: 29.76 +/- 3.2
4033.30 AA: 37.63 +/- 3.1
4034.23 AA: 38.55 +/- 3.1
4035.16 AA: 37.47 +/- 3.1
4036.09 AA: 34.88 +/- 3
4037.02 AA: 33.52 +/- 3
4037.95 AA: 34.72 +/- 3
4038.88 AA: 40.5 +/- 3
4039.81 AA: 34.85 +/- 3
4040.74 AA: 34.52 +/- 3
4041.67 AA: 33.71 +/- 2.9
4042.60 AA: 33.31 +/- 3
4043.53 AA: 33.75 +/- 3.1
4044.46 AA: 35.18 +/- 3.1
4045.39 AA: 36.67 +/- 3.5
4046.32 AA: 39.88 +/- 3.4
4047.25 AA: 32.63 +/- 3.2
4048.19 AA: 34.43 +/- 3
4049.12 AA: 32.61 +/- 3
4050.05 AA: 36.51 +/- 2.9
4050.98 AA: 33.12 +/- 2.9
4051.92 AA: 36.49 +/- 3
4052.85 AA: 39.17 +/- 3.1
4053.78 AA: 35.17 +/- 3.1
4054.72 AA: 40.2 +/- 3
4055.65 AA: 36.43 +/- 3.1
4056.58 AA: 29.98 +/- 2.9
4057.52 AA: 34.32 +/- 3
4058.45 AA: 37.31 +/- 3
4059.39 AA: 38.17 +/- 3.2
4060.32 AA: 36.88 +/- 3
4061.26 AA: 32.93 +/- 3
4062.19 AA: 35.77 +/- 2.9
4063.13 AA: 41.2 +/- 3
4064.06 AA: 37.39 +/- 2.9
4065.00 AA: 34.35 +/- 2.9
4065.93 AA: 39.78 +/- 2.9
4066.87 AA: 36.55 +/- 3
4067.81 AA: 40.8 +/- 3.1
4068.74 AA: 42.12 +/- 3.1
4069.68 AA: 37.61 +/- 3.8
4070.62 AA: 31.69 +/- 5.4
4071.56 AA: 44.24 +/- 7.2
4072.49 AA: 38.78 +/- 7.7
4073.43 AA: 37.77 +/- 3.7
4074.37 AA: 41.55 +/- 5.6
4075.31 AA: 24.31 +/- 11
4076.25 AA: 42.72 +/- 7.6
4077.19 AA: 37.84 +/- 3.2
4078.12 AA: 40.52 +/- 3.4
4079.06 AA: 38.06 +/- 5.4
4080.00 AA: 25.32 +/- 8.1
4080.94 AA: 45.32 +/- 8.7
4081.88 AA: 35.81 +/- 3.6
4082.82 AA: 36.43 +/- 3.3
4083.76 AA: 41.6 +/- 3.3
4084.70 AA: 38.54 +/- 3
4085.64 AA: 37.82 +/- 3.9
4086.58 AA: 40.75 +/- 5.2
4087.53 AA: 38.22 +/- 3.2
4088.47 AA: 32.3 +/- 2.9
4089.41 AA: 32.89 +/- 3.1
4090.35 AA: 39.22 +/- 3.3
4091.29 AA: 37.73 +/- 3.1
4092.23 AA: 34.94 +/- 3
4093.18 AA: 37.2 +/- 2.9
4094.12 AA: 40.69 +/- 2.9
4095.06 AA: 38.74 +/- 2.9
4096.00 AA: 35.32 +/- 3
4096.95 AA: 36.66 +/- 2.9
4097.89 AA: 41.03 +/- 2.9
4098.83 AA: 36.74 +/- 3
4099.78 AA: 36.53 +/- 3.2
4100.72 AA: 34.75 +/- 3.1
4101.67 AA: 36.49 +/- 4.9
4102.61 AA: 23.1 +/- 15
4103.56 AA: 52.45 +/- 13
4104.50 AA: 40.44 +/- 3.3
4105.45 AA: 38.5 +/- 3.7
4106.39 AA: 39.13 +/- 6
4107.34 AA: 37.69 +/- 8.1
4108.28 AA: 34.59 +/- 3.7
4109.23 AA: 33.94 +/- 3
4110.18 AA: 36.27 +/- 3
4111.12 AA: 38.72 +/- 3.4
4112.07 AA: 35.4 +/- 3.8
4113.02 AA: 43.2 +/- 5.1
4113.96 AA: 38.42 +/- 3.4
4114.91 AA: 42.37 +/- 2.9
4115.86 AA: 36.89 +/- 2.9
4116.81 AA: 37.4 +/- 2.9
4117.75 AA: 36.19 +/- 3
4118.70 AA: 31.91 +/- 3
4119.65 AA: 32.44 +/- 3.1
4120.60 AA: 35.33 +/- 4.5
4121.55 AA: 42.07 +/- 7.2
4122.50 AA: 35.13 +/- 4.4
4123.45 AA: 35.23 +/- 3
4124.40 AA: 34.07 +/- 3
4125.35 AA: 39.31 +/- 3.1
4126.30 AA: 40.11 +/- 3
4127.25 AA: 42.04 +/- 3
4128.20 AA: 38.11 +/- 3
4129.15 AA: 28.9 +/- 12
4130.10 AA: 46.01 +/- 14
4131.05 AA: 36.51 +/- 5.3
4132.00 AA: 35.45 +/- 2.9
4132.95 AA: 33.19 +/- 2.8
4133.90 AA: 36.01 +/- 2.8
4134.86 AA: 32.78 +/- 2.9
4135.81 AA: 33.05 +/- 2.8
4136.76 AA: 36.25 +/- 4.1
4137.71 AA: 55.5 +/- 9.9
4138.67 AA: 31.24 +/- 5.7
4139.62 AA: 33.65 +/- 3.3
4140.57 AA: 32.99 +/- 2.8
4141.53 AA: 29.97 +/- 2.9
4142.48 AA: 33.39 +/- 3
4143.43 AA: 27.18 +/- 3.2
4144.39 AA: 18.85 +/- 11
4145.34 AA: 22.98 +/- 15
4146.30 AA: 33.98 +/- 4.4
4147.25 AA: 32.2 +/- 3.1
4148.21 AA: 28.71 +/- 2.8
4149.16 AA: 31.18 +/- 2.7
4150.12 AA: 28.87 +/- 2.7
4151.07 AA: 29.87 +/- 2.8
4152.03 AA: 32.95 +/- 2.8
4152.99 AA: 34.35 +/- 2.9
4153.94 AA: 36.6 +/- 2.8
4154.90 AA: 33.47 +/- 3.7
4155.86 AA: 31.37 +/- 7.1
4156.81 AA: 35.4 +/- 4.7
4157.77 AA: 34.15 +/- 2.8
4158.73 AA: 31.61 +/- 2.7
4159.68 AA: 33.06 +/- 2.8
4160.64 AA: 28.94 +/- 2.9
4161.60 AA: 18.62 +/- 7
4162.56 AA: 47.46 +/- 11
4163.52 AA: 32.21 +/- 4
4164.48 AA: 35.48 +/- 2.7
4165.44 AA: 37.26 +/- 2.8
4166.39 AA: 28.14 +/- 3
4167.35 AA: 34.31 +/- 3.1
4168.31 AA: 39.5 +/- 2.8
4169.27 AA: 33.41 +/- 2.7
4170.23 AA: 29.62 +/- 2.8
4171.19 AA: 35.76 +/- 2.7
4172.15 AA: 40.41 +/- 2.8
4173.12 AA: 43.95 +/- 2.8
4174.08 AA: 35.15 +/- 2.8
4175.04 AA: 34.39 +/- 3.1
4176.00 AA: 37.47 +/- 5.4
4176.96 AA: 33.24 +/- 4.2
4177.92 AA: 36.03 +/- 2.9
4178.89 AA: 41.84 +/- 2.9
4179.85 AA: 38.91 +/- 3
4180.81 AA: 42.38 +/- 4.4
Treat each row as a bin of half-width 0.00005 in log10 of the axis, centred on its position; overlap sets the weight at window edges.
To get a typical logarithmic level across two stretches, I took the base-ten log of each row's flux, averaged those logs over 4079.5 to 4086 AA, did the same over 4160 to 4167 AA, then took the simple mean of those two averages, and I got 1.53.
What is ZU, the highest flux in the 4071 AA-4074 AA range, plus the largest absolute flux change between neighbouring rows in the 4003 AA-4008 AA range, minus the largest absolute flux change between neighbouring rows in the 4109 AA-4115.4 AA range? 45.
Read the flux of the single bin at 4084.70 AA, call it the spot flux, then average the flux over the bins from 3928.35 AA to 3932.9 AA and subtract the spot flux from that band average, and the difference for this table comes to -1.0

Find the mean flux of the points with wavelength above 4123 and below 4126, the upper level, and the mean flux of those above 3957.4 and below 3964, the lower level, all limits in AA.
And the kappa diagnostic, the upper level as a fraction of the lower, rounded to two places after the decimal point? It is 1.02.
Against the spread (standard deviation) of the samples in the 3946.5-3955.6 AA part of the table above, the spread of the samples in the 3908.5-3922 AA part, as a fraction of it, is 1.2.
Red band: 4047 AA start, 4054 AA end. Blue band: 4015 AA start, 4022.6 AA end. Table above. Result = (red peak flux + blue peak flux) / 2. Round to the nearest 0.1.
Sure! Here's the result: 39.2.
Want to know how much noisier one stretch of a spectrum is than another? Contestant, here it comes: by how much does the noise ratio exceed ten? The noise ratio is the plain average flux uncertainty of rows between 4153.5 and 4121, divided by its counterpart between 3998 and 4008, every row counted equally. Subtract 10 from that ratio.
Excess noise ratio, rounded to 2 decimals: -8.56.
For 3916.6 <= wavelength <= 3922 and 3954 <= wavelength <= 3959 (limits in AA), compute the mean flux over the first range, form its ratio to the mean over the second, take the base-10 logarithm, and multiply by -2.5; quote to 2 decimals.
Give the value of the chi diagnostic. -0.07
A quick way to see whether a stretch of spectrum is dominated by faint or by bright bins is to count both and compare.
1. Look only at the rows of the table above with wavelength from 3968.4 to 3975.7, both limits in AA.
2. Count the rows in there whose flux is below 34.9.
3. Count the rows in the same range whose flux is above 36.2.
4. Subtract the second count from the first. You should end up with -6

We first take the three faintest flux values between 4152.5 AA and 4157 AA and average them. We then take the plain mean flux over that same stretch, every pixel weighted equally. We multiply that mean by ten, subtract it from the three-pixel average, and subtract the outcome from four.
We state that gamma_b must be 313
